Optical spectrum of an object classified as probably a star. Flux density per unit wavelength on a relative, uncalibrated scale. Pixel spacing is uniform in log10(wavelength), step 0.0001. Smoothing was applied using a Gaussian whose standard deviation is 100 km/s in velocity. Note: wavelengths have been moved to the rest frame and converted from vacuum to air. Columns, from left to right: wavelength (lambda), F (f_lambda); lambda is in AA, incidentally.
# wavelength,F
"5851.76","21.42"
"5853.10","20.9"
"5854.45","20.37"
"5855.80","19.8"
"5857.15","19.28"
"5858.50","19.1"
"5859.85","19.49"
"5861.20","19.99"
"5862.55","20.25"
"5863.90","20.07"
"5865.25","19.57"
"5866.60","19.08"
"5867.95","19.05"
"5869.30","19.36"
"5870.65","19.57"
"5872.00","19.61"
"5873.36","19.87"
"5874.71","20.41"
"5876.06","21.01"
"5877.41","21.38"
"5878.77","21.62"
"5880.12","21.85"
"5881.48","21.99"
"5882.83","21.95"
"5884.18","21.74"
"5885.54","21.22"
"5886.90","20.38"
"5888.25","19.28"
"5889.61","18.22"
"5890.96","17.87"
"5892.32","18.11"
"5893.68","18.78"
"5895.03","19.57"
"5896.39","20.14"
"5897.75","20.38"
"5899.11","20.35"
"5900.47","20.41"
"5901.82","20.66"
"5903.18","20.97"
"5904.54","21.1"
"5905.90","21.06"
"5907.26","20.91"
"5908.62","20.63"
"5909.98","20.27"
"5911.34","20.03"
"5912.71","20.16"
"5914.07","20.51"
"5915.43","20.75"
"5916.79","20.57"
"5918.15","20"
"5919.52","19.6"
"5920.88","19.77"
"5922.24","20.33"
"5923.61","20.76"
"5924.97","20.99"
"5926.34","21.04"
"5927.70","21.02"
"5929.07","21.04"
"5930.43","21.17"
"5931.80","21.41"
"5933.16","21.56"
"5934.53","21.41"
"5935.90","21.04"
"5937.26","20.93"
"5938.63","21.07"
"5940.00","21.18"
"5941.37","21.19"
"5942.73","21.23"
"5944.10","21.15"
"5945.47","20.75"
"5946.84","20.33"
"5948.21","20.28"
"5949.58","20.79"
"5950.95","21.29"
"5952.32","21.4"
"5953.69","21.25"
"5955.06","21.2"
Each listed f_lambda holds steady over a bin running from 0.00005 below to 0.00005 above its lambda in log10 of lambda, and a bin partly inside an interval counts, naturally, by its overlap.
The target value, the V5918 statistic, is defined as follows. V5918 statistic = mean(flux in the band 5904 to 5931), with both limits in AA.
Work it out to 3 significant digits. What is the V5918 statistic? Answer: 20.6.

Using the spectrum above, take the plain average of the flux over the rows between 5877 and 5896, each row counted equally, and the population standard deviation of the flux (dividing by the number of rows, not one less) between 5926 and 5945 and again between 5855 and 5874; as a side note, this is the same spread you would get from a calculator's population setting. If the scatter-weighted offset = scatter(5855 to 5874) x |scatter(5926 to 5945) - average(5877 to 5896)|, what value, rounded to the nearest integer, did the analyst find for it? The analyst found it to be 7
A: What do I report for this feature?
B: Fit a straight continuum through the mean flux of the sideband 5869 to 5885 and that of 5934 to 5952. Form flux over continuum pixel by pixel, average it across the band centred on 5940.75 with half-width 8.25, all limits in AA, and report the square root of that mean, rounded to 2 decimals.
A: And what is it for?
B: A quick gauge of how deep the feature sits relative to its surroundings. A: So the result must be 1.00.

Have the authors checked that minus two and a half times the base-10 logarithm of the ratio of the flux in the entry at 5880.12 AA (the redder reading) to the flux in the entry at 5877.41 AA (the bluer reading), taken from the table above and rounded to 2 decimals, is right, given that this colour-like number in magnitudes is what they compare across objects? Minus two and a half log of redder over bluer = -0.02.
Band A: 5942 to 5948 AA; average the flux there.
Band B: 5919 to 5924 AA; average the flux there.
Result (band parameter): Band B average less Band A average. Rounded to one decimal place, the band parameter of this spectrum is -0.7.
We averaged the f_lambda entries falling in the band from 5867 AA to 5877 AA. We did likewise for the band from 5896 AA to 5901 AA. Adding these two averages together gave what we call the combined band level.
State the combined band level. 40.2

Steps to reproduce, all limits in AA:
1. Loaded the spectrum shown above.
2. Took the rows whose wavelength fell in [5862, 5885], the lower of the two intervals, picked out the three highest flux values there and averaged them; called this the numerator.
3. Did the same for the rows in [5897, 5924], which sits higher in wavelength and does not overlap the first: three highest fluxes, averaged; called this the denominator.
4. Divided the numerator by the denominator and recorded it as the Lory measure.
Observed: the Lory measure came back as 1.04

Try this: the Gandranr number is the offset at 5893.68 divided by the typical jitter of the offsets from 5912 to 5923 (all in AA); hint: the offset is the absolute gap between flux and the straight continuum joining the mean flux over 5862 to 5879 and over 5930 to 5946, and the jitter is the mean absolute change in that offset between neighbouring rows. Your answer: 5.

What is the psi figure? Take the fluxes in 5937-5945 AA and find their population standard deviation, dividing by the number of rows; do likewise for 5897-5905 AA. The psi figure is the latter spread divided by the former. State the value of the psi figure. 3.0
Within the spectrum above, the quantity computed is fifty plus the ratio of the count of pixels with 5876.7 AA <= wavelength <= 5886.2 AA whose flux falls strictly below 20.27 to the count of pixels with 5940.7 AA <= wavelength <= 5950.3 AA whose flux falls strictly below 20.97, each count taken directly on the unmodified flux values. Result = 50.0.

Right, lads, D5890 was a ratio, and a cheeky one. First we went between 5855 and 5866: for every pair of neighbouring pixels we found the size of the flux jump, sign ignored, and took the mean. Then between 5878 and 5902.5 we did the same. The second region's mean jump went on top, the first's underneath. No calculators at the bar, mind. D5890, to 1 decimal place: 1.2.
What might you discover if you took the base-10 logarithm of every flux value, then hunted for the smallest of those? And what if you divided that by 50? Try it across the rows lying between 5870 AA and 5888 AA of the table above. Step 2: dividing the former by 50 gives 0.0258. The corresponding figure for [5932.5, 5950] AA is 0.0261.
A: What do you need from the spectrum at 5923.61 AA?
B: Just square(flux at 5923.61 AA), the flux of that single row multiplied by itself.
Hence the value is 431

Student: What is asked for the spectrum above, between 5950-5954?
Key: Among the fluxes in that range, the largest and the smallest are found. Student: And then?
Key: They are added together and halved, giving 21.3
